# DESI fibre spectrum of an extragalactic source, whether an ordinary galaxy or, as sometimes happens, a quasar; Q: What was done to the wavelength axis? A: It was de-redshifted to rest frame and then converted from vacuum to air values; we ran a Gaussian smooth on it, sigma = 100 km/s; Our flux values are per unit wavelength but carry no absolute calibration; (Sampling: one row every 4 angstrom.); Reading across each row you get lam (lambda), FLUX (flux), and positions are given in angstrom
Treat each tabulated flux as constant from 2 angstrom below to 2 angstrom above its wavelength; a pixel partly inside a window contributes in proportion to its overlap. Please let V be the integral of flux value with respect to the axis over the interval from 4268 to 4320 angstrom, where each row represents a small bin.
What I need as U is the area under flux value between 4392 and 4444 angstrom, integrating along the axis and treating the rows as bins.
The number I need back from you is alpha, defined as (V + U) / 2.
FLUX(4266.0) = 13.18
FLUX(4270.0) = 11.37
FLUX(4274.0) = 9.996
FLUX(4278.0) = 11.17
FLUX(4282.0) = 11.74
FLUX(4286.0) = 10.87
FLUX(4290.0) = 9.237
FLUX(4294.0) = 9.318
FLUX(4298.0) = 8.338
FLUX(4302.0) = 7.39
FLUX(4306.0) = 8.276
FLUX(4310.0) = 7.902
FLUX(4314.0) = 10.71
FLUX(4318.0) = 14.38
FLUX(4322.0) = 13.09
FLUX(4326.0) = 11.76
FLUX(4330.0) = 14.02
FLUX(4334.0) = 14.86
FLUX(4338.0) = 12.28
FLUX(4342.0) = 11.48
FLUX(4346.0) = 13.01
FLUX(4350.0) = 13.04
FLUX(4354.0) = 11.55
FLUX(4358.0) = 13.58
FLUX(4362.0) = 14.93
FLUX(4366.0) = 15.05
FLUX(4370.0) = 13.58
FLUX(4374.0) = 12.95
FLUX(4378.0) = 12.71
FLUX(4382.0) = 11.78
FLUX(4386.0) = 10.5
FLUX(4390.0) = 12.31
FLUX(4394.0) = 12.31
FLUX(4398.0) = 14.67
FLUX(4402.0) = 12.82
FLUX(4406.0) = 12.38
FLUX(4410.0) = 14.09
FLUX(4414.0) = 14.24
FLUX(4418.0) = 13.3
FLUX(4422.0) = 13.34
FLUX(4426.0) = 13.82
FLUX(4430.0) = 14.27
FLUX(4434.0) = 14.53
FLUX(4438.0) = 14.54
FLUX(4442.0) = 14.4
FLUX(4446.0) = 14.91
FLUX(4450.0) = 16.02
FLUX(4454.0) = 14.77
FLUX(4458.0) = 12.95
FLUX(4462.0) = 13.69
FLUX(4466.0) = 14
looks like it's 619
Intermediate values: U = 715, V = 523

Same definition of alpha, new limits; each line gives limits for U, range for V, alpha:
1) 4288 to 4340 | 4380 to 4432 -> 623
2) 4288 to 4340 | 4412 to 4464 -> 653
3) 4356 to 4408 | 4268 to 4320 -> 601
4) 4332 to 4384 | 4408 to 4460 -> 712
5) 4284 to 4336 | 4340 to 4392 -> 613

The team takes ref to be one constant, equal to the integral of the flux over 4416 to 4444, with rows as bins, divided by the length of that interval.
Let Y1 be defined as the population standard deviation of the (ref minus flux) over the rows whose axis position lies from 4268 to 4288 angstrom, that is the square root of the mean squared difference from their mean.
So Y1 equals 0.6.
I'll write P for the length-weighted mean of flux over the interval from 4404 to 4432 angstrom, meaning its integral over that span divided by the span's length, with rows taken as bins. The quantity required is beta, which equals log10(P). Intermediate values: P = 13.6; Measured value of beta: 1.13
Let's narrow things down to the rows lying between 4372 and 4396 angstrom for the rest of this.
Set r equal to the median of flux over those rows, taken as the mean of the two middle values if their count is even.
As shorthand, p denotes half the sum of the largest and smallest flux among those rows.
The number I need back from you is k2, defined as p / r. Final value 0.95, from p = 11.7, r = 12.3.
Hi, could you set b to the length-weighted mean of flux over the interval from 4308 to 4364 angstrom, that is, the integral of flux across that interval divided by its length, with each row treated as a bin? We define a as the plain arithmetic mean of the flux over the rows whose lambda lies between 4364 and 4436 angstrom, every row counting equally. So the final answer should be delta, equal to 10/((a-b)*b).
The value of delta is 1.2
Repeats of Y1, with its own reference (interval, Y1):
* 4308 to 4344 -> 2.0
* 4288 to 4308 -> 0.7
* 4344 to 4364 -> 1.1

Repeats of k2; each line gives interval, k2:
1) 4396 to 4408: 1.05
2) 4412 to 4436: 0.99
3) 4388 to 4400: 1.10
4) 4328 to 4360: 1.01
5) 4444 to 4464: 0.98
